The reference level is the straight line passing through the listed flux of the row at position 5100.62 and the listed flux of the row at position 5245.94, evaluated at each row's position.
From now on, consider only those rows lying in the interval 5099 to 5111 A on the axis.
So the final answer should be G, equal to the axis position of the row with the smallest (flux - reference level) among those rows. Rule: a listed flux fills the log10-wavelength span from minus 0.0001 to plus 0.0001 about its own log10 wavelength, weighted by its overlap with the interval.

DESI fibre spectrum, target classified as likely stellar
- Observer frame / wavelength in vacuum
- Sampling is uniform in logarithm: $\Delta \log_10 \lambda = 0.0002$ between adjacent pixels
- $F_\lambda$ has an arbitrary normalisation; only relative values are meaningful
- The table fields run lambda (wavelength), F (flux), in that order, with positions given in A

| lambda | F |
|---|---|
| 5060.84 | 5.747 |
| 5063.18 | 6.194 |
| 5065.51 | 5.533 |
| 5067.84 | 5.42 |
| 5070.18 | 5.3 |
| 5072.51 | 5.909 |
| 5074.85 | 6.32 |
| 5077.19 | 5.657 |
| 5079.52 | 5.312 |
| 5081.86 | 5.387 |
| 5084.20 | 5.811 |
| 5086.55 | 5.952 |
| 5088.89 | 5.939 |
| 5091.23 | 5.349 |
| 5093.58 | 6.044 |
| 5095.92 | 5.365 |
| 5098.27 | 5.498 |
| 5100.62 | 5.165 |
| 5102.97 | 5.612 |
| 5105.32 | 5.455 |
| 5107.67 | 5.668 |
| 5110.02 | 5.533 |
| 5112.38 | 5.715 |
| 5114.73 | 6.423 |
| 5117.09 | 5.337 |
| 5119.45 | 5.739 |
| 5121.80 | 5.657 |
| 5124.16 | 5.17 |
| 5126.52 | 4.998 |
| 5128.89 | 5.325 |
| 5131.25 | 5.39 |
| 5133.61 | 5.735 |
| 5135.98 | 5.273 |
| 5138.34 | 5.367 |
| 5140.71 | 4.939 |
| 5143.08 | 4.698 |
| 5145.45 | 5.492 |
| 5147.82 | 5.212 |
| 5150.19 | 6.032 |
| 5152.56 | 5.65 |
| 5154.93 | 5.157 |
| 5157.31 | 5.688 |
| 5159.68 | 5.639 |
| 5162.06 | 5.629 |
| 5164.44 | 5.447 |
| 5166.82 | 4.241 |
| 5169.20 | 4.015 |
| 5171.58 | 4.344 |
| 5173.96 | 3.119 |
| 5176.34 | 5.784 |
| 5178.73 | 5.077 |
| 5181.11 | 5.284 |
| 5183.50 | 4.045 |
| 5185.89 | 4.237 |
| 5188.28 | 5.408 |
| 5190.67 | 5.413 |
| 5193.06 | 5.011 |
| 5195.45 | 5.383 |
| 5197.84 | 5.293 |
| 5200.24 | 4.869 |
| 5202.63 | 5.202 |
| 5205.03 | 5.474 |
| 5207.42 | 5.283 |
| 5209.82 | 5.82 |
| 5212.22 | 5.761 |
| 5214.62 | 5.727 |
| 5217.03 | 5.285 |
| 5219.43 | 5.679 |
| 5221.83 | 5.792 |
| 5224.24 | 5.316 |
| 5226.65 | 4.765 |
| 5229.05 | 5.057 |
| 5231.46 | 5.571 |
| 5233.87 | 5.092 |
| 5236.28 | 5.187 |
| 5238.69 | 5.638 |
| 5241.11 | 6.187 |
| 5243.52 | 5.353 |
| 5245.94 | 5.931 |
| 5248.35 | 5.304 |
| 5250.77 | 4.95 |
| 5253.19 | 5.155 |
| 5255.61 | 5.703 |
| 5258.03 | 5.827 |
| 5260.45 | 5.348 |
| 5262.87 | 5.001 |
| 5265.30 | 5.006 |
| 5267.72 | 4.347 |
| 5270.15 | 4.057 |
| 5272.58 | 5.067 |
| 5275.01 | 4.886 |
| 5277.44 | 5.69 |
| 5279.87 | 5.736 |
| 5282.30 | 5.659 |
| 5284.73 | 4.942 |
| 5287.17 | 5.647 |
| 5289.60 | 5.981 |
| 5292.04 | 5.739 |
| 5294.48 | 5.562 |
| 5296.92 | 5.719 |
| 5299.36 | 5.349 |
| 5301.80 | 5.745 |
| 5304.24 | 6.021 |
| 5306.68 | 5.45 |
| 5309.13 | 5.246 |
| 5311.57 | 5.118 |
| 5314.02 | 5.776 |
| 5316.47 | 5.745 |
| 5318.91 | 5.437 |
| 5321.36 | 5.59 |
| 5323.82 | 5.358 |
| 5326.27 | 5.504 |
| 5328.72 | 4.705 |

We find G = 5100.62 A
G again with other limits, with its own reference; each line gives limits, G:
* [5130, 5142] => 5140.71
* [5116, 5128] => 5126.52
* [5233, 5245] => 5233.87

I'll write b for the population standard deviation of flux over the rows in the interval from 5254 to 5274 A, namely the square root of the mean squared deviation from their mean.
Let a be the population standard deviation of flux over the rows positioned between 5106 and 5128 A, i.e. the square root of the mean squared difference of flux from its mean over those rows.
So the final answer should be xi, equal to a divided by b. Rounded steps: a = 0.385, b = 0.57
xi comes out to 0.7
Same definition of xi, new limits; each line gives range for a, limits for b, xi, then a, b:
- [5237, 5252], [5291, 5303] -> 2.7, 0.412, 0.15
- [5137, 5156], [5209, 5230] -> 1.1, 0.390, 0.36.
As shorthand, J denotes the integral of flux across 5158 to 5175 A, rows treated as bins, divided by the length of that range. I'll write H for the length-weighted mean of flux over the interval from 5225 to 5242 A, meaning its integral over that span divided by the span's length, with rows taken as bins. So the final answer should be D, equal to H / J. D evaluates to 1.14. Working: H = 5.34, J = 4.68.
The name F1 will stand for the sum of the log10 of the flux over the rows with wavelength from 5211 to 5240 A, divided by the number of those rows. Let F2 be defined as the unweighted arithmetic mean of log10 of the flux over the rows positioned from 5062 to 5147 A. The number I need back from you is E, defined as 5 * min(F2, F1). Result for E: 3.66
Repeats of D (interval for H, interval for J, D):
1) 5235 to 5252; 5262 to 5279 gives 1.13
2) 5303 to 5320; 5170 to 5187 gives 1.22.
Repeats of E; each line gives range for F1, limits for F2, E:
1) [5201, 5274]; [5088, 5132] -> 3.63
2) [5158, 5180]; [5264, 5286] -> 3.37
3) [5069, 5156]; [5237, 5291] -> 3.63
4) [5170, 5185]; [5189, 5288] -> 3.27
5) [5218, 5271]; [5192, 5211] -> 3.61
